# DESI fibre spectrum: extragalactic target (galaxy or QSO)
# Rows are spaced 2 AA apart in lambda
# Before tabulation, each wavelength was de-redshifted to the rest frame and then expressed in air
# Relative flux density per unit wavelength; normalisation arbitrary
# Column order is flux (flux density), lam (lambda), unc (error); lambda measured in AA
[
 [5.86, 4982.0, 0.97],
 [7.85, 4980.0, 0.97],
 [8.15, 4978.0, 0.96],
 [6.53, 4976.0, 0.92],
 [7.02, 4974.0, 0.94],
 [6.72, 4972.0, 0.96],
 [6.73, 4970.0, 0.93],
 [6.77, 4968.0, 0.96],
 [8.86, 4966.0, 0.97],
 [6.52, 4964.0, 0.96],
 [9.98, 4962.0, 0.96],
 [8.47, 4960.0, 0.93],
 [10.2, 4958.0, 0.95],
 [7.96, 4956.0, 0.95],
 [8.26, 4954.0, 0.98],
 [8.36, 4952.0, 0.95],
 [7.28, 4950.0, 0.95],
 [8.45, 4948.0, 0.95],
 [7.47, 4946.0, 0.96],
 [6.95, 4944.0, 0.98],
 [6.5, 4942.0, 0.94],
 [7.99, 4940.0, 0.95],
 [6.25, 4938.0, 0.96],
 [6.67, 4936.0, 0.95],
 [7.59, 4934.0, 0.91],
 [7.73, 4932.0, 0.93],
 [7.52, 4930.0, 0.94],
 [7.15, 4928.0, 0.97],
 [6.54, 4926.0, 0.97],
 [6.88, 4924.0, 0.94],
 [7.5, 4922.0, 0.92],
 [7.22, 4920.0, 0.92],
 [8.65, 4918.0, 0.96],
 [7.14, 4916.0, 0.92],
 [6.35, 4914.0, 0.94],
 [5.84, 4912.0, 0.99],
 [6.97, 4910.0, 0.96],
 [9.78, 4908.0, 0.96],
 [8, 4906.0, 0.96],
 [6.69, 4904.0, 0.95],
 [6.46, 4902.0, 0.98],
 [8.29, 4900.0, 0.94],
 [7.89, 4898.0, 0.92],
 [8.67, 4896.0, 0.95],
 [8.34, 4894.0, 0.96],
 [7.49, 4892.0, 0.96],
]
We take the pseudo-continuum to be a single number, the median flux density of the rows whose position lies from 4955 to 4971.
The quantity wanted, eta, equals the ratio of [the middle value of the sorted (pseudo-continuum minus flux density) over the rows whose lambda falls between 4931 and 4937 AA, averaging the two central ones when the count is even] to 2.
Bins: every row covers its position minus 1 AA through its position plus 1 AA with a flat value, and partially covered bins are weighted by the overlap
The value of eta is 0.3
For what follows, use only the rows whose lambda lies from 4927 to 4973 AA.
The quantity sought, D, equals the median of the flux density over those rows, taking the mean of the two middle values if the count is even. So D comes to 7.52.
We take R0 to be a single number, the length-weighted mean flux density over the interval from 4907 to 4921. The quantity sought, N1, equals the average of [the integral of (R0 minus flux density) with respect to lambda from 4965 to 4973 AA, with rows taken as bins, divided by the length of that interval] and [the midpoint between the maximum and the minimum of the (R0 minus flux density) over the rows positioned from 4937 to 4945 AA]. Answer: 0.2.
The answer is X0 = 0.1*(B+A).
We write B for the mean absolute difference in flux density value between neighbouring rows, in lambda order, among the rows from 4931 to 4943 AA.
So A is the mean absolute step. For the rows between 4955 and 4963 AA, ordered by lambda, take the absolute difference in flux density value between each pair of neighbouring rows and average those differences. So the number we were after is 0.28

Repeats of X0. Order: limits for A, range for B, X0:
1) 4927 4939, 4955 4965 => 0.26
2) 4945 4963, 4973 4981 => 0.19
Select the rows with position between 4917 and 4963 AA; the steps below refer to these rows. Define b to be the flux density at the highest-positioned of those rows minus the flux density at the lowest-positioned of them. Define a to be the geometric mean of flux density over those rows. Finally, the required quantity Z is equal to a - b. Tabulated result 6.3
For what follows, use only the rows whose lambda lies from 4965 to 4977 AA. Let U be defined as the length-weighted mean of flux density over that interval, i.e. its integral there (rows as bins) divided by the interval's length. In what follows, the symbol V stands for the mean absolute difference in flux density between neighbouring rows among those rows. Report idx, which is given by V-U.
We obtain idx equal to -6.5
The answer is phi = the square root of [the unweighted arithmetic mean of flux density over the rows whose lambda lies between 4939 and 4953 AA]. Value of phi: 2.75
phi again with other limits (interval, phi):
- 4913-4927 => 2.68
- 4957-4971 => 2.87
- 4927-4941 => 2.70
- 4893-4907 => 2.79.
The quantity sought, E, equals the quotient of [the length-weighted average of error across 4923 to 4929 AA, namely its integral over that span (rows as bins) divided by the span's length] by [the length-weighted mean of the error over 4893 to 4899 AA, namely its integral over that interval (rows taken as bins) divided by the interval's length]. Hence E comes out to 1.02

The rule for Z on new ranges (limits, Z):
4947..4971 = 9.8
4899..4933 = 7.8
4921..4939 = 8.3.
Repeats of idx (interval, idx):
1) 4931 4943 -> -6.2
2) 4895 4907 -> -6.8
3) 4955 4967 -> -6.4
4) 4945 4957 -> -7.2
